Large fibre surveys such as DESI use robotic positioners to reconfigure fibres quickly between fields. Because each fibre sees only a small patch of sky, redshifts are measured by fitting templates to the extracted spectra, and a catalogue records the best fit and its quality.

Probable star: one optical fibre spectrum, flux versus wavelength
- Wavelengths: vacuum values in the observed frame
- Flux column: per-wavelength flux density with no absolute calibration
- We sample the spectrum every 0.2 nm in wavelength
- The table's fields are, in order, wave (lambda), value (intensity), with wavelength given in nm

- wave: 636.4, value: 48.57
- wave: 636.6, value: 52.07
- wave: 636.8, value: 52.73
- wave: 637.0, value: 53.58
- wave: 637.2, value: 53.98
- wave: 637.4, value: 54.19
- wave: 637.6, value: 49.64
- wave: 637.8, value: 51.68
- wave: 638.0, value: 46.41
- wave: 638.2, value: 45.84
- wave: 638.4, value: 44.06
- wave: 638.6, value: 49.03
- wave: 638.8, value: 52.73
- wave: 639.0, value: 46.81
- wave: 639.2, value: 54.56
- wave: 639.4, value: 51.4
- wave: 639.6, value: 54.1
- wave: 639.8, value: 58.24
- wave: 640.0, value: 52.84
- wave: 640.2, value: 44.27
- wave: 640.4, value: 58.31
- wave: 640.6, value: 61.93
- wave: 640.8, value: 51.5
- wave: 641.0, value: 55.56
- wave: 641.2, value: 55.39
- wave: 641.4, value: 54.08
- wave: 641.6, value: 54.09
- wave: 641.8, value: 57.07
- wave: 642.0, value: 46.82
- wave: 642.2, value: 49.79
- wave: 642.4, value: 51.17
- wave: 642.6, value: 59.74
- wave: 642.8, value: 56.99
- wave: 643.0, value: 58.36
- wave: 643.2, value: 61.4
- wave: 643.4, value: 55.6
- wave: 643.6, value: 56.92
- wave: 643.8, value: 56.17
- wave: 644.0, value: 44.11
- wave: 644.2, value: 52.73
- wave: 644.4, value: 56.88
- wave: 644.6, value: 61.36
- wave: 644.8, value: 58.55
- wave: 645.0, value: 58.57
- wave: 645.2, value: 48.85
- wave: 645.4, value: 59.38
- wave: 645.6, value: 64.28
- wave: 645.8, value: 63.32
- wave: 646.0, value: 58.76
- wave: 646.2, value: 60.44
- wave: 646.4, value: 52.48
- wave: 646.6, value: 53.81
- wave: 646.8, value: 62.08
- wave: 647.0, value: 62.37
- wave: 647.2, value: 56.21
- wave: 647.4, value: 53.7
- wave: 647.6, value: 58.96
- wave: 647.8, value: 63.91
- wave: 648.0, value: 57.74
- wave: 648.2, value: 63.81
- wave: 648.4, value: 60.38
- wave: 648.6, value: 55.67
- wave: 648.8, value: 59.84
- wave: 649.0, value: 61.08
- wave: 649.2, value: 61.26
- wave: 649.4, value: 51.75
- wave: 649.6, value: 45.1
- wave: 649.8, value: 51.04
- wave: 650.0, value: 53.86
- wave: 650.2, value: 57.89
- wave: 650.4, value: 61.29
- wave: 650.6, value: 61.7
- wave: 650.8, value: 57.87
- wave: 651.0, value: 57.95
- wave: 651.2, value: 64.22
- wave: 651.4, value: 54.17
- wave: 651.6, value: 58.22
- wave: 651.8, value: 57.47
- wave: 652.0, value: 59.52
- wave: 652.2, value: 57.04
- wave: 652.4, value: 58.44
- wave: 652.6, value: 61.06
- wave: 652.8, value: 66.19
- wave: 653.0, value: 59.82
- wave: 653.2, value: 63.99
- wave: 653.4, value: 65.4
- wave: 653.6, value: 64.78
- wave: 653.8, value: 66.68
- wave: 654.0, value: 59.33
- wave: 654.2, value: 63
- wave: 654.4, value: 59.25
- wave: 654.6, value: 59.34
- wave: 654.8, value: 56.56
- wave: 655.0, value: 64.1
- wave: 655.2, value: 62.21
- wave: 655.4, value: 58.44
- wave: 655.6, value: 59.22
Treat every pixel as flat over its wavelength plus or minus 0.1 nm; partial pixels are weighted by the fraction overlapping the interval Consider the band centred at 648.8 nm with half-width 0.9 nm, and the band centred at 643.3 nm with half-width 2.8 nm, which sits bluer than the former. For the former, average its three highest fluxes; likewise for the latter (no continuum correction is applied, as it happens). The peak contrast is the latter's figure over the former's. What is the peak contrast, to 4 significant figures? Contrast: 1.018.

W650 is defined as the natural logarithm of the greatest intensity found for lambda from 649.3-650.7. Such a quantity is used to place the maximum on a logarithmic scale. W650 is 4.12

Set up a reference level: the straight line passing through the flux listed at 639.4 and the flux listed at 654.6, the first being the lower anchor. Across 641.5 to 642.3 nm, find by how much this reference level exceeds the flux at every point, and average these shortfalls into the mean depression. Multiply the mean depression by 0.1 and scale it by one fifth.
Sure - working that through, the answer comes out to 0.015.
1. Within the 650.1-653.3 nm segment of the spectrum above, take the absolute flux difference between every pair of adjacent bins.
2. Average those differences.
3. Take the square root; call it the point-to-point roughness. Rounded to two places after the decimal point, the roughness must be 1.88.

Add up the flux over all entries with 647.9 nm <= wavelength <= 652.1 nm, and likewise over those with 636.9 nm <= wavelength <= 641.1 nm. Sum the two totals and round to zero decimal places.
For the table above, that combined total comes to 2302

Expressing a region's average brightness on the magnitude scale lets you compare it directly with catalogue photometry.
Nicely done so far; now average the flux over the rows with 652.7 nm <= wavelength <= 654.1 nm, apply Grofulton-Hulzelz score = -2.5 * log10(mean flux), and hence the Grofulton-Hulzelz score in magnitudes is -4.51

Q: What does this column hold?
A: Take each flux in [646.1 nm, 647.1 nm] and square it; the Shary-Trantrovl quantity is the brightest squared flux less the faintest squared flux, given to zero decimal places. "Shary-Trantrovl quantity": 1136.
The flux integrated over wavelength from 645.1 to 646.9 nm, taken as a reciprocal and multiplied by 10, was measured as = 0.10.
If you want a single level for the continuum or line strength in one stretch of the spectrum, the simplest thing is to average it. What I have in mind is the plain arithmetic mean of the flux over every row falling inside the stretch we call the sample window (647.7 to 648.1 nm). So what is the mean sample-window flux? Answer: 61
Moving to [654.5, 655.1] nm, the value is 60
